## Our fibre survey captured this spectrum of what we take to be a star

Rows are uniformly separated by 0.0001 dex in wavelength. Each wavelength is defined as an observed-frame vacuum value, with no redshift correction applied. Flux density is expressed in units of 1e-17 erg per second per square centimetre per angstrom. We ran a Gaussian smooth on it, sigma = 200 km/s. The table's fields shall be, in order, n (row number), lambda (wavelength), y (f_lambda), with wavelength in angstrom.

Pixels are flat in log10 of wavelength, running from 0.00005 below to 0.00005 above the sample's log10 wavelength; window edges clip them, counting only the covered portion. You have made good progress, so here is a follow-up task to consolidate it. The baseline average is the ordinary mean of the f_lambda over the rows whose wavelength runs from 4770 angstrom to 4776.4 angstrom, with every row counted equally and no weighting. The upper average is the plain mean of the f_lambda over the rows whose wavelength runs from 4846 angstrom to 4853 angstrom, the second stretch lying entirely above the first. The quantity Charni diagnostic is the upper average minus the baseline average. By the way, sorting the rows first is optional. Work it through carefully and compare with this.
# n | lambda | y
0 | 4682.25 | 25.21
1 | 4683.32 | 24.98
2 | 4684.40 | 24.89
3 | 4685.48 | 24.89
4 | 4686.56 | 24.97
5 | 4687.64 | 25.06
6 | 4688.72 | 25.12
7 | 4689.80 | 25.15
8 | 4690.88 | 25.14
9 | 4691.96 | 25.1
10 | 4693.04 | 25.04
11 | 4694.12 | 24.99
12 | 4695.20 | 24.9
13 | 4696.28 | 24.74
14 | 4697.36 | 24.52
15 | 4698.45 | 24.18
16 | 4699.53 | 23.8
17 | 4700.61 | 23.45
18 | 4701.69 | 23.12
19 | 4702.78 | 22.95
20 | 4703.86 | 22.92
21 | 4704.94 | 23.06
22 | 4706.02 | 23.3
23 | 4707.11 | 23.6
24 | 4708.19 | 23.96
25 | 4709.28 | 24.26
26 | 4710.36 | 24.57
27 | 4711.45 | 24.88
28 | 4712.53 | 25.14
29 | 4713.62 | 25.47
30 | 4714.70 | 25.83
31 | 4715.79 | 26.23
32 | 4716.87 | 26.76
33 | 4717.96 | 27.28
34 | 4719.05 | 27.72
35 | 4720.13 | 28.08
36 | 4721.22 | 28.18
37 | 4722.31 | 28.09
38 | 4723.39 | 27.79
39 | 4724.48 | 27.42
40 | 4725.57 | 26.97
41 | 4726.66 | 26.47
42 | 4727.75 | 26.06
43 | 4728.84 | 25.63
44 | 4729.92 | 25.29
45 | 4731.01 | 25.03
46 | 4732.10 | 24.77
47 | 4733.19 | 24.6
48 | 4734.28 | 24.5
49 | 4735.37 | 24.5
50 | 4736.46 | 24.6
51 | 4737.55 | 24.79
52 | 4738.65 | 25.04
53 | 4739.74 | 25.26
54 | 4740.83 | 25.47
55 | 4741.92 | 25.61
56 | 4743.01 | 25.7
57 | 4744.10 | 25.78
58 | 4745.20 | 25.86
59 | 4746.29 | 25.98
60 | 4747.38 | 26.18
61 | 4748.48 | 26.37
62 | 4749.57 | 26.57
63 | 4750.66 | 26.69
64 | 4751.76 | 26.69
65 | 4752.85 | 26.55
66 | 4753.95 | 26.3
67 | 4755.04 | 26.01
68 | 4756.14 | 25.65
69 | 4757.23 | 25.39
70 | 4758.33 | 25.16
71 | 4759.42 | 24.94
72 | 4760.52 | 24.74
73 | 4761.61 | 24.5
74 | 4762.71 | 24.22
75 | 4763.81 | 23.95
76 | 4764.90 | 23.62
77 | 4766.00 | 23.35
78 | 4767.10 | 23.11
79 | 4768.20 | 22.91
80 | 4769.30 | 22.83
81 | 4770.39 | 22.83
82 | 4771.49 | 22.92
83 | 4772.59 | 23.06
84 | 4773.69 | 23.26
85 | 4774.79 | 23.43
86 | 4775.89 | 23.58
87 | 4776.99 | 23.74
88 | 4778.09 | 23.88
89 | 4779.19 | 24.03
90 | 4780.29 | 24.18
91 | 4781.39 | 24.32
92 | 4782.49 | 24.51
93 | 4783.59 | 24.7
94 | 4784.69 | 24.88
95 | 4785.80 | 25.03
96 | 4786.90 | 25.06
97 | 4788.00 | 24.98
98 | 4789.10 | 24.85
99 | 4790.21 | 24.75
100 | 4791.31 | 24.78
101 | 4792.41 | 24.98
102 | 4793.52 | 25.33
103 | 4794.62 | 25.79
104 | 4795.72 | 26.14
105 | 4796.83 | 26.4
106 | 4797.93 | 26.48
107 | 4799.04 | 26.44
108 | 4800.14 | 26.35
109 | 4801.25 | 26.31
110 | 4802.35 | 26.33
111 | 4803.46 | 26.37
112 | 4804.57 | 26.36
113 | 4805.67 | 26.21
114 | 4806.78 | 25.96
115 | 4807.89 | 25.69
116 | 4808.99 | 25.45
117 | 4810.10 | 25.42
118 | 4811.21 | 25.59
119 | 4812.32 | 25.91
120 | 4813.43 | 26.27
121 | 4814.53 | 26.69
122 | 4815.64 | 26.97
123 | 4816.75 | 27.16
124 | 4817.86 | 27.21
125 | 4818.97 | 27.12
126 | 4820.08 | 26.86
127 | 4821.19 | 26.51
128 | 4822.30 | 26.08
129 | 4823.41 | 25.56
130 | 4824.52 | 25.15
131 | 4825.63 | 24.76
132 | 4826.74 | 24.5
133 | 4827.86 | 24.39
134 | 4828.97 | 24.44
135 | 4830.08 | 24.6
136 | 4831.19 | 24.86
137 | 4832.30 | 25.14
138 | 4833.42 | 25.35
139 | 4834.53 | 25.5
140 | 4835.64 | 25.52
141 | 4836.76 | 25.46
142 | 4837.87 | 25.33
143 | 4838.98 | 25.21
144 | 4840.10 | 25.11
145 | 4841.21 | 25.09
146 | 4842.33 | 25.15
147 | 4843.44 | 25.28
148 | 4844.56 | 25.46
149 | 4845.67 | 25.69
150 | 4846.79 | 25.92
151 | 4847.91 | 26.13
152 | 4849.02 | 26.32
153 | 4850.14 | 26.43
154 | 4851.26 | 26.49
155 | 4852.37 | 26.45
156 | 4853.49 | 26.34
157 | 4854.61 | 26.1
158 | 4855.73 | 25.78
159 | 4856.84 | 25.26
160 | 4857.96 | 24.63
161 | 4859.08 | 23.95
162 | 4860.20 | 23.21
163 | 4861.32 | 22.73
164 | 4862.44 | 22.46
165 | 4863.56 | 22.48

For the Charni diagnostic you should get 3.1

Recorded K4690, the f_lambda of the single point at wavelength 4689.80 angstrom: 25.15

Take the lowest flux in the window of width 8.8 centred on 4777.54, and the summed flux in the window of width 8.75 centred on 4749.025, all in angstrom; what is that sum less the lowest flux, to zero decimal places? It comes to 188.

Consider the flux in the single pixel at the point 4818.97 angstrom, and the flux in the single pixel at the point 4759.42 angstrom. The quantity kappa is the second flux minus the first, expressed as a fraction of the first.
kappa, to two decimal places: -0.08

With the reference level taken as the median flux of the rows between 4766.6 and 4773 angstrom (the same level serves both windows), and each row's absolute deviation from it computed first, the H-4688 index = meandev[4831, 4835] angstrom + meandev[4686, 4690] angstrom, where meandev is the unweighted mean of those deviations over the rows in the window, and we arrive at 4.5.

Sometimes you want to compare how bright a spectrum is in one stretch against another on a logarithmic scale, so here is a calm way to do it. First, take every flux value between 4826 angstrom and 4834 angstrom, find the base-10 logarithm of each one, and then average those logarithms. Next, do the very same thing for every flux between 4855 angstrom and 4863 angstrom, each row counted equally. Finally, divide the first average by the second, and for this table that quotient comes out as 1.01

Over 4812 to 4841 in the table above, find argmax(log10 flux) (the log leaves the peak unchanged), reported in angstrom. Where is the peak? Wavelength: 4817.86 angstrom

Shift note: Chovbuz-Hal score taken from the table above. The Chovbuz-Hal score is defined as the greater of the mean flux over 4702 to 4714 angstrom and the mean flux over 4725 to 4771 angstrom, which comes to 25.2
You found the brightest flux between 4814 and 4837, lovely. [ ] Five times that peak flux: 136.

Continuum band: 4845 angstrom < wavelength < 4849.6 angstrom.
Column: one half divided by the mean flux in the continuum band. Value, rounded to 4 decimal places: 0.0192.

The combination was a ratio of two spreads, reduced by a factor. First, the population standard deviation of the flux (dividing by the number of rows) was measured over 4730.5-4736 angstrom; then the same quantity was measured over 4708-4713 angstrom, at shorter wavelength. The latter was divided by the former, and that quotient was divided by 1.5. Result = 1.40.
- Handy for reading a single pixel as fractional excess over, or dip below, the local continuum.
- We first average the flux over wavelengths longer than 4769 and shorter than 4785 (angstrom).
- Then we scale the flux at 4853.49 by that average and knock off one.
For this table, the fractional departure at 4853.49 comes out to 0.109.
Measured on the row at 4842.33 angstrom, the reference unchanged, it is 0.059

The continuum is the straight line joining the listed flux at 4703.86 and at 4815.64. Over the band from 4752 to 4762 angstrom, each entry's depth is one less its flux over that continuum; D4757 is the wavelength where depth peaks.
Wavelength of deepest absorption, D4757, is 4761.61 angstrom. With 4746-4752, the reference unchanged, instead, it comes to 4746.29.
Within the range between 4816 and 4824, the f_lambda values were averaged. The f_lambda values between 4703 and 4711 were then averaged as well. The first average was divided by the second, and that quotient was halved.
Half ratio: 0.563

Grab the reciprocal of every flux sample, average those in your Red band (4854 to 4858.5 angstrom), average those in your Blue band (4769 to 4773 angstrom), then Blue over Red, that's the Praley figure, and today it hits 1.11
